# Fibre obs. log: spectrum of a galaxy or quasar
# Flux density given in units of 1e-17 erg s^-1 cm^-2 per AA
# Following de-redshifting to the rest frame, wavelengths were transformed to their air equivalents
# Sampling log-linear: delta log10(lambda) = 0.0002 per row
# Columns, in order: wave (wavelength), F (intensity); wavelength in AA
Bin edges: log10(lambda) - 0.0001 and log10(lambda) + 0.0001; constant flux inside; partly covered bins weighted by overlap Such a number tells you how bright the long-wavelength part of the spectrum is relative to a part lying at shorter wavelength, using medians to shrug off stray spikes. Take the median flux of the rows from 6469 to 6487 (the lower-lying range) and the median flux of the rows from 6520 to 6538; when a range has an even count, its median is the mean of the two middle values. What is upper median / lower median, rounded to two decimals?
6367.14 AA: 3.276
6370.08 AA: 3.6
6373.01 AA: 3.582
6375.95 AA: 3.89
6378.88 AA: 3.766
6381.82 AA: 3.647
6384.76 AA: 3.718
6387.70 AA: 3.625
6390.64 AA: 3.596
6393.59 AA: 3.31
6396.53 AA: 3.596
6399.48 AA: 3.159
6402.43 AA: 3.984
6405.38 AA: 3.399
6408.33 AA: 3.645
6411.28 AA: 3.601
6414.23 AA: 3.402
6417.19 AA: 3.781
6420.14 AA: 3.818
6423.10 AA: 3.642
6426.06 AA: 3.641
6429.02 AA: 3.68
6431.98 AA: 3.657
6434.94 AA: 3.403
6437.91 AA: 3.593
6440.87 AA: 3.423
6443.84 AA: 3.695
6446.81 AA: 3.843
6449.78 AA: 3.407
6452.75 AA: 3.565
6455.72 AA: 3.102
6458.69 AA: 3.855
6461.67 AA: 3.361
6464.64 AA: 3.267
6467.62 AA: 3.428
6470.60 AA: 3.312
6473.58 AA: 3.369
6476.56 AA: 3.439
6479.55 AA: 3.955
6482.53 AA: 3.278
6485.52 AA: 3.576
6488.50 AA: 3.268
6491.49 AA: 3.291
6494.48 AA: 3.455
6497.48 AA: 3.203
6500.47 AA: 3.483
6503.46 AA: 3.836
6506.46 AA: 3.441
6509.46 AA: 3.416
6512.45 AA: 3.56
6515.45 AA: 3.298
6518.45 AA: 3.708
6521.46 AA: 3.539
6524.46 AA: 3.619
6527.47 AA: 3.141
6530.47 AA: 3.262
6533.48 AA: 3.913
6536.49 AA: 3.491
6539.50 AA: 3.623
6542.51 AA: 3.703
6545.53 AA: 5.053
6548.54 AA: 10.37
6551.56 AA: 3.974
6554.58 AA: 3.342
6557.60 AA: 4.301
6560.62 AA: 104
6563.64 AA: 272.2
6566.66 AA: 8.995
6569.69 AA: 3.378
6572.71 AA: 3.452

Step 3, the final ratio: 1.03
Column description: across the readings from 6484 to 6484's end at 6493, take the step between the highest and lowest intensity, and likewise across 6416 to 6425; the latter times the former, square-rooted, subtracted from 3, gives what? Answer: 2.77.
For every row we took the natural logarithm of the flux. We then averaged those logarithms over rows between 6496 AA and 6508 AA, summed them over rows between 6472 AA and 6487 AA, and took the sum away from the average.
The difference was -5.0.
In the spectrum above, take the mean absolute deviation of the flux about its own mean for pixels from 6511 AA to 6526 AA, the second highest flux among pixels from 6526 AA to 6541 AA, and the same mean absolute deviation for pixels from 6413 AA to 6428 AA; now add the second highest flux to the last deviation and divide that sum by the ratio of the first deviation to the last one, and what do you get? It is 4.2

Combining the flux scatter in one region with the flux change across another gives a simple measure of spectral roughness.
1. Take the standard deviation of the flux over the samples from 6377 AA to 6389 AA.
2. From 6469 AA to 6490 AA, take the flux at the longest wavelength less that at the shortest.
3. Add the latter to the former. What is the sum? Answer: 0.0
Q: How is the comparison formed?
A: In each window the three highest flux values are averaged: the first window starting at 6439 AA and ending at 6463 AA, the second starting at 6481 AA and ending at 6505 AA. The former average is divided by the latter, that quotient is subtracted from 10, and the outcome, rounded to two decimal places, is 8.95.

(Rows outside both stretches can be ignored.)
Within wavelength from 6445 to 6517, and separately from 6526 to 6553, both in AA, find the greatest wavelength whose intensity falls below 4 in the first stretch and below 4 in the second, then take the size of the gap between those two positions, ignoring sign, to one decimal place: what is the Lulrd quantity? 36.1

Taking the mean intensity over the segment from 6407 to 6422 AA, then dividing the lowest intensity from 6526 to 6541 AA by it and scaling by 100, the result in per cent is 86.1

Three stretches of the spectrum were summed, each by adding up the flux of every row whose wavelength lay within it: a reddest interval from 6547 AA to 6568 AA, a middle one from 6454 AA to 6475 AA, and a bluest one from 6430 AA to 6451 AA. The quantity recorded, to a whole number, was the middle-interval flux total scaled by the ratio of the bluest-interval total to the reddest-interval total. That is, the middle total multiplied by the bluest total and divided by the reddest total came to 1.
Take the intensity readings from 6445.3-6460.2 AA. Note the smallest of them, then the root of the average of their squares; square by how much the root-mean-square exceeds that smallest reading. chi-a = 0.21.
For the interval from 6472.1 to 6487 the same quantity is 0.06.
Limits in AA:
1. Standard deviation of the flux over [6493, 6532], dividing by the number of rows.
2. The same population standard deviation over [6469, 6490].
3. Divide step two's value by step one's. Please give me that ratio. 1.18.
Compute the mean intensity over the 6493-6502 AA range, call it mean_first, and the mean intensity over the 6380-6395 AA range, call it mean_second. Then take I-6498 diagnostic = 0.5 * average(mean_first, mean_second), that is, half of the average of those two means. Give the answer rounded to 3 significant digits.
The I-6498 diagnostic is 1.74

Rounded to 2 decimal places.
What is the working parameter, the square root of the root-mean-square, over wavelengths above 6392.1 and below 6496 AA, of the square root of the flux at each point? 1.37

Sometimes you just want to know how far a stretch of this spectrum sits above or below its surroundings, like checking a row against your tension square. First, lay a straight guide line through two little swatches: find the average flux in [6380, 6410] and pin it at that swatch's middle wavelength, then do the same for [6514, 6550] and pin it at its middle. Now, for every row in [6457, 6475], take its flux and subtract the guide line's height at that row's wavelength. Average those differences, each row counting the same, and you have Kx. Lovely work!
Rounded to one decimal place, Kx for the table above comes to -0.5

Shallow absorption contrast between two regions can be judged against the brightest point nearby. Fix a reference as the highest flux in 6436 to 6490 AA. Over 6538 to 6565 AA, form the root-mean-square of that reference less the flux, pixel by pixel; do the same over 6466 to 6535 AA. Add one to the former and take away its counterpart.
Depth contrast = 96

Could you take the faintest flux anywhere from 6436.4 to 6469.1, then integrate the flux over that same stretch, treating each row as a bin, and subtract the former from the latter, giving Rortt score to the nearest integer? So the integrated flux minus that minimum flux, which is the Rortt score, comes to 111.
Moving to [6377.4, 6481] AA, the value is 366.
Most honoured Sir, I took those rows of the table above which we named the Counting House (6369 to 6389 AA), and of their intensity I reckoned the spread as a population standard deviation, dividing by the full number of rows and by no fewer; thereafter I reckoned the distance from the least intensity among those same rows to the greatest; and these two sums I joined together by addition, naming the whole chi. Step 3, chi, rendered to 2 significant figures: 0.41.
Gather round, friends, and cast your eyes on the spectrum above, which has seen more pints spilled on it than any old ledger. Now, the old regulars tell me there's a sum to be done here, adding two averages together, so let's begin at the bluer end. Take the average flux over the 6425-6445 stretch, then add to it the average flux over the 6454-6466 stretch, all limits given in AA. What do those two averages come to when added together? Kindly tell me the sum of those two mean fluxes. 6.98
